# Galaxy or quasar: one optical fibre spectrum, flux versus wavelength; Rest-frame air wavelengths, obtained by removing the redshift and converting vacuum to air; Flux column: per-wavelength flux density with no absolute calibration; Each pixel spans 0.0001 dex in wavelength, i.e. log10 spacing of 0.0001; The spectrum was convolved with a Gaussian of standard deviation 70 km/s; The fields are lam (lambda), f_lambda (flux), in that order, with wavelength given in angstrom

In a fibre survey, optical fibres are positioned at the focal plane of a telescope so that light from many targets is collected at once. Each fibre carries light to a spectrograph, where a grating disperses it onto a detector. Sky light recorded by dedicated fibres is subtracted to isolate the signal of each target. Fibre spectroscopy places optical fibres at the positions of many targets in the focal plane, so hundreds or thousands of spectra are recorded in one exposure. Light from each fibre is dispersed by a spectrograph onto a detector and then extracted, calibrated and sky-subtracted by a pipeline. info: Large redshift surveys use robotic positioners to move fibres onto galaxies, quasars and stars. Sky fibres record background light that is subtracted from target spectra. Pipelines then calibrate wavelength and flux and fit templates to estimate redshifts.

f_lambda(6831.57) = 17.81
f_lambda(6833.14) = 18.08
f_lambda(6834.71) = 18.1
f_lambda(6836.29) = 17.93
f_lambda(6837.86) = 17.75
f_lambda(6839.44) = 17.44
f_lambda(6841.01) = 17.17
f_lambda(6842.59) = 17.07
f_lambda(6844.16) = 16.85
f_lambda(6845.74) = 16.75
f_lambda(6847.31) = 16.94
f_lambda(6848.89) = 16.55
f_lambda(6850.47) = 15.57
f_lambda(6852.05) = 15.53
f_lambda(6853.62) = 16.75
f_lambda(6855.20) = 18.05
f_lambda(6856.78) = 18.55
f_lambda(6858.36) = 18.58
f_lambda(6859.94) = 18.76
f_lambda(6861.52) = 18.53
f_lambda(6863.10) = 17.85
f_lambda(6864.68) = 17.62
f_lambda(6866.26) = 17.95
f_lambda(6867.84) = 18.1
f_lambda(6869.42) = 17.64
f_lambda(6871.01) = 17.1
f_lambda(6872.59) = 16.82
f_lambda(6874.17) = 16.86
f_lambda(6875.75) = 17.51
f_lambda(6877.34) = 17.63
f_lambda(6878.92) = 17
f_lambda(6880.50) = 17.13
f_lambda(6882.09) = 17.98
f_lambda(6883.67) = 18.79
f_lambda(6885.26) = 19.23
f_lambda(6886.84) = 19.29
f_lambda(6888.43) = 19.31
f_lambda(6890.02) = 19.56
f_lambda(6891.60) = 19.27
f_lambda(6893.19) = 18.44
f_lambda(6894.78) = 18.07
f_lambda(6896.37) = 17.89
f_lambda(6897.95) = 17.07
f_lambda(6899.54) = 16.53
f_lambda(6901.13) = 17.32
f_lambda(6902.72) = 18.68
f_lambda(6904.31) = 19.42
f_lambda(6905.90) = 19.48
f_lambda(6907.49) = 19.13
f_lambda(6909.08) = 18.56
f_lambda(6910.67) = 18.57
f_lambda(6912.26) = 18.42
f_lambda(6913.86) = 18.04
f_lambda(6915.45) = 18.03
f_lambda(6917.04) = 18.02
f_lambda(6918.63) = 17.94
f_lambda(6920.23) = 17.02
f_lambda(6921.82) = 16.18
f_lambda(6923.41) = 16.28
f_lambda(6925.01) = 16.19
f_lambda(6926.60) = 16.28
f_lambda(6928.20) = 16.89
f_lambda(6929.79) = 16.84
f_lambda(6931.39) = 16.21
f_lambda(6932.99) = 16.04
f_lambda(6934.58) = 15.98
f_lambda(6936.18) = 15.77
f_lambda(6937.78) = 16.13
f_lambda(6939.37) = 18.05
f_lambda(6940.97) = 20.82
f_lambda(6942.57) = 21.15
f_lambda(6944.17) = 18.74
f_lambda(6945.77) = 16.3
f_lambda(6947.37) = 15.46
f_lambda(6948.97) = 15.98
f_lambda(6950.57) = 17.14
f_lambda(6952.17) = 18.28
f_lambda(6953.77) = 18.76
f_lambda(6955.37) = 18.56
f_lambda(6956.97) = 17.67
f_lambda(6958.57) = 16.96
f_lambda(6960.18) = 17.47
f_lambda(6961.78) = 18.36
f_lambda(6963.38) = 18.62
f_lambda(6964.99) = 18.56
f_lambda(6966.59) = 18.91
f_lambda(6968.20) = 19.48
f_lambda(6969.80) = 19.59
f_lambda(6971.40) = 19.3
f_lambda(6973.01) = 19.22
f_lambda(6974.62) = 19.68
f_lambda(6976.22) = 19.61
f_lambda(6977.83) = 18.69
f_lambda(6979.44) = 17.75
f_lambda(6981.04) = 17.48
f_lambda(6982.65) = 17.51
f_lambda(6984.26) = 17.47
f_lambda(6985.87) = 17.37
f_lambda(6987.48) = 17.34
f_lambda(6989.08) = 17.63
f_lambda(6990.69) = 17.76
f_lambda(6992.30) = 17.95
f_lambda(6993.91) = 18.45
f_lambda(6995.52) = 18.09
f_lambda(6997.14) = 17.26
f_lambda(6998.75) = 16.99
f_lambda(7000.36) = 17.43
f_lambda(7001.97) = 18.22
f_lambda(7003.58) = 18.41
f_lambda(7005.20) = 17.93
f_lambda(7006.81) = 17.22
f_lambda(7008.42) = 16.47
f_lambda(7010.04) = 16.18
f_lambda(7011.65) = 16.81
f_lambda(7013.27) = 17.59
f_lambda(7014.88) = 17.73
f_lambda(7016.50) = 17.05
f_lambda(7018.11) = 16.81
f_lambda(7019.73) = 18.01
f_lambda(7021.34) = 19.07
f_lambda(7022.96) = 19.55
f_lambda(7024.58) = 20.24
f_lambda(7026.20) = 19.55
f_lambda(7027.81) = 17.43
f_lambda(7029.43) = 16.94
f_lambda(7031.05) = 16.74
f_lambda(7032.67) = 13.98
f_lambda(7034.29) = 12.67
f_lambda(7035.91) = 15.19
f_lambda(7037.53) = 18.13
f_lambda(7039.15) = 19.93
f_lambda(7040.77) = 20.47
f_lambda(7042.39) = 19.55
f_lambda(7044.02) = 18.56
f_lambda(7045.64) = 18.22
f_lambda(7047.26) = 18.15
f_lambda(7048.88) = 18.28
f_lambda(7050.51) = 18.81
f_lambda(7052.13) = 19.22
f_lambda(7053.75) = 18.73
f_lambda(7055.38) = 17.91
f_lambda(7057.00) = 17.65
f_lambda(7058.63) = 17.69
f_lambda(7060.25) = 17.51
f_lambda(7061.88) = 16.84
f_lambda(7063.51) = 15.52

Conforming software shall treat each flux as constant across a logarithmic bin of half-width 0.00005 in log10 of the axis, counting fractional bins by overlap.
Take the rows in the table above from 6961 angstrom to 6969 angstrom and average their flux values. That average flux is 18.8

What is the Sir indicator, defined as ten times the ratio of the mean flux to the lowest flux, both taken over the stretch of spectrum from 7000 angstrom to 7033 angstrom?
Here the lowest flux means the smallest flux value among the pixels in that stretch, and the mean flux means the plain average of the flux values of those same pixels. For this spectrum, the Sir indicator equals 12.6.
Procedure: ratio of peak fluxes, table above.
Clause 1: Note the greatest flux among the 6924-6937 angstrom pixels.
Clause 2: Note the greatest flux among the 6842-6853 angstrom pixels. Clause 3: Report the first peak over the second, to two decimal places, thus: 0.99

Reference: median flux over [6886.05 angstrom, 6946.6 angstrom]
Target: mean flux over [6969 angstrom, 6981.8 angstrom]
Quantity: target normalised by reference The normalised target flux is 1.05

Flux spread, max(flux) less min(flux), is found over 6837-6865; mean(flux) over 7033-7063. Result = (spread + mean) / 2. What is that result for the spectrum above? 10.6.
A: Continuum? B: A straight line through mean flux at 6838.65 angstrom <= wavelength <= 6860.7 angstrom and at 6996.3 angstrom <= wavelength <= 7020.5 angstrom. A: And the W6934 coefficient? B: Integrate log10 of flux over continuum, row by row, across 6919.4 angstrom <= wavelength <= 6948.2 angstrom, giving -0.23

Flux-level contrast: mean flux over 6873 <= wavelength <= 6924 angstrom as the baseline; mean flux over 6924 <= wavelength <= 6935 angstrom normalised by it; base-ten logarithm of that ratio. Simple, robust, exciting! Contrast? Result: -0.044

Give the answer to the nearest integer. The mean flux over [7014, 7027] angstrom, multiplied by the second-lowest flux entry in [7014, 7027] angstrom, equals 315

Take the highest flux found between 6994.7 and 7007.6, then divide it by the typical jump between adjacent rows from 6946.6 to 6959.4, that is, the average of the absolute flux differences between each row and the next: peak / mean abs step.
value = 25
